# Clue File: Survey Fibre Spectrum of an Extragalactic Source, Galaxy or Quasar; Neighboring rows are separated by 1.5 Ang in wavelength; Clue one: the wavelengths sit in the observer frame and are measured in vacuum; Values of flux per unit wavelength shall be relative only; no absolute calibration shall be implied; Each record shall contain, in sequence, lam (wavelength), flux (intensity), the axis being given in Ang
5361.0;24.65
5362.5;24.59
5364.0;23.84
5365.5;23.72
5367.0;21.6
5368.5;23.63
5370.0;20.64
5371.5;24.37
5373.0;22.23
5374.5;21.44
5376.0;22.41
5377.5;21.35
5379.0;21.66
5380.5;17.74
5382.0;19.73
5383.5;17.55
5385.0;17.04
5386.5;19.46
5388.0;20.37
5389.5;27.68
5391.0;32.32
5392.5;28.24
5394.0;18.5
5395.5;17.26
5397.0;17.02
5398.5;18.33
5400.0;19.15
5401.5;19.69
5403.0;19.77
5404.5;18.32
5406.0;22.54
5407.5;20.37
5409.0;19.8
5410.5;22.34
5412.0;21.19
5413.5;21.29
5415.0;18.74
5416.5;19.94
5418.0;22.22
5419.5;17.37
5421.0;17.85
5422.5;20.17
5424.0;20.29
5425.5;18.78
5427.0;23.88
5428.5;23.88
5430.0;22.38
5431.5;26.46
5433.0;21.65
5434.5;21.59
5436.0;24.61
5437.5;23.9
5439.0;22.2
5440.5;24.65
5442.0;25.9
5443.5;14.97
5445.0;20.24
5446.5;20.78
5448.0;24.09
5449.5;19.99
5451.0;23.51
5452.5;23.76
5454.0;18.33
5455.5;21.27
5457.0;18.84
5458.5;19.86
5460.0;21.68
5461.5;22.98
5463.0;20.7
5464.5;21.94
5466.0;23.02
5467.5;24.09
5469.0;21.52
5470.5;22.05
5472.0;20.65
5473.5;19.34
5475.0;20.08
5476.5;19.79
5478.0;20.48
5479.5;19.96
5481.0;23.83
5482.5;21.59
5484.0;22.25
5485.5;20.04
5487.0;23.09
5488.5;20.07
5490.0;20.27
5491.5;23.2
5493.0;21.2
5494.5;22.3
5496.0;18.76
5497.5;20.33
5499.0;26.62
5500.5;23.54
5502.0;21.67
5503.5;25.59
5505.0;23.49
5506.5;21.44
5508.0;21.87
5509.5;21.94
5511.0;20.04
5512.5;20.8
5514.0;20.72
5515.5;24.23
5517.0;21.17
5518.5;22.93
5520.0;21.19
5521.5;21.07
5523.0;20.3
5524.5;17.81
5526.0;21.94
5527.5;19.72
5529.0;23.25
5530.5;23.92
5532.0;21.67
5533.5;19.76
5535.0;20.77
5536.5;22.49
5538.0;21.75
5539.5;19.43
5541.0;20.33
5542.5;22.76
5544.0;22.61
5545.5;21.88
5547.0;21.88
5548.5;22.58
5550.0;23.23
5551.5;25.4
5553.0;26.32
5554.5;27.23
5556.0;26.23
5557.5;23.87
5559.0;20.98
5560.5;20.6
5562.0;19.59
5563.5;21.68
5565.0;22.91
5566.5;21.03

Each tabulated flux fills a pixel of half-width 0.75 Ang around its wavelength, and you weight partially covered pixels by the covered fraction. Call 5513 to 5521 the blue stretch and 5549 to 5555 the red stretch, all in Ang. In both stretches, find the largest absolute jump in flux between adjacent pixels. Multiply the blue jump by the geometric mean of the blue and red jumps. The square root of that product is 3.1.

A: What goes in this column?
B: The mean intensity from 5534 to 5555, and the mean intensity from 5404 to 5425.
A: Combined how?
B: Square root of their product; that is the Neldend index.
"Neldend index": 21.4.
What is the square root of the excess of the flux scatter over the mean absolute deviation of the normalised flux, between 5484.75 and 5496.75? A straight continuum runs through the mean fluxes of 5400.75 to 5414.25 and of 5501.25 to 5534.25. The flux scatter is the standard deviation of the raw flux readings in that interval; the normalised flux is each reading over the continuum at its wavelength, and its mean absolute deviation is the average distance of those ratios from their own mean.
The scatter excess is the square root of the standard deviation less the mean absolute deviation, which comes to 1.2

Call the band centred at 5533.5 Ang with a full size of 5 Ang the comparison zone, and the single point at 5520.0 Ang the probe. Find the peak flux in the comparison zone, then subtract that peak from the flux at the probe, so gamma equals 0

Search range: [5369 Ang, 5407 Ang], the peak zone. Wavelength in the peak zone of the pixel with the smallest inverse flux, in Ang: 5391.0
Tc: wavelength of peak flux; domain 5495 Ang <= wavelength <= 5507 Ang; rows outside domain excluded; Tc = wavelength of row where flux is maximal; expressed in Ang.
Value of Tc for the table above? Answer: 5499.0 Ang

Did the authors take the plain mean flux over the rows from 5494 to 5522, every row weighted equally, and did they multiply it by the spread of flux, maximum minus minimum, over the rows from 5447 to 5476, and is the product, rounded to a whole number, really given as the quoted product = 127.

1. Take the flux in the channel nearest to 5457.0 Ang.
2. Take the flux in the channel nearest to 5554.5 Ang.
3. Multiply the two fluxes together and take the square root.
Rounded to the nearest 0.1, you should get 22.6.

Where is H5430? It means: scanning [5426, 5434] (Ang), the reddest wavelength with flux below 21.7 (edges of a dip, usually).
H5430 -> 5433.0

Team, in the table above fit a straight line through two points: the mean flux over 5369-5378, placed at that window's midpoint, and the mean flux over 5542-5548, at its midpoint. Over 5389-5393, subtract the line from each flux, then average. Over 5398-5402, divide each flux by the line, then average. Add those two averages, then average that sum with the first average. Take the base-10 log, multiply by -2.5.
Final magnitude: -2.2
